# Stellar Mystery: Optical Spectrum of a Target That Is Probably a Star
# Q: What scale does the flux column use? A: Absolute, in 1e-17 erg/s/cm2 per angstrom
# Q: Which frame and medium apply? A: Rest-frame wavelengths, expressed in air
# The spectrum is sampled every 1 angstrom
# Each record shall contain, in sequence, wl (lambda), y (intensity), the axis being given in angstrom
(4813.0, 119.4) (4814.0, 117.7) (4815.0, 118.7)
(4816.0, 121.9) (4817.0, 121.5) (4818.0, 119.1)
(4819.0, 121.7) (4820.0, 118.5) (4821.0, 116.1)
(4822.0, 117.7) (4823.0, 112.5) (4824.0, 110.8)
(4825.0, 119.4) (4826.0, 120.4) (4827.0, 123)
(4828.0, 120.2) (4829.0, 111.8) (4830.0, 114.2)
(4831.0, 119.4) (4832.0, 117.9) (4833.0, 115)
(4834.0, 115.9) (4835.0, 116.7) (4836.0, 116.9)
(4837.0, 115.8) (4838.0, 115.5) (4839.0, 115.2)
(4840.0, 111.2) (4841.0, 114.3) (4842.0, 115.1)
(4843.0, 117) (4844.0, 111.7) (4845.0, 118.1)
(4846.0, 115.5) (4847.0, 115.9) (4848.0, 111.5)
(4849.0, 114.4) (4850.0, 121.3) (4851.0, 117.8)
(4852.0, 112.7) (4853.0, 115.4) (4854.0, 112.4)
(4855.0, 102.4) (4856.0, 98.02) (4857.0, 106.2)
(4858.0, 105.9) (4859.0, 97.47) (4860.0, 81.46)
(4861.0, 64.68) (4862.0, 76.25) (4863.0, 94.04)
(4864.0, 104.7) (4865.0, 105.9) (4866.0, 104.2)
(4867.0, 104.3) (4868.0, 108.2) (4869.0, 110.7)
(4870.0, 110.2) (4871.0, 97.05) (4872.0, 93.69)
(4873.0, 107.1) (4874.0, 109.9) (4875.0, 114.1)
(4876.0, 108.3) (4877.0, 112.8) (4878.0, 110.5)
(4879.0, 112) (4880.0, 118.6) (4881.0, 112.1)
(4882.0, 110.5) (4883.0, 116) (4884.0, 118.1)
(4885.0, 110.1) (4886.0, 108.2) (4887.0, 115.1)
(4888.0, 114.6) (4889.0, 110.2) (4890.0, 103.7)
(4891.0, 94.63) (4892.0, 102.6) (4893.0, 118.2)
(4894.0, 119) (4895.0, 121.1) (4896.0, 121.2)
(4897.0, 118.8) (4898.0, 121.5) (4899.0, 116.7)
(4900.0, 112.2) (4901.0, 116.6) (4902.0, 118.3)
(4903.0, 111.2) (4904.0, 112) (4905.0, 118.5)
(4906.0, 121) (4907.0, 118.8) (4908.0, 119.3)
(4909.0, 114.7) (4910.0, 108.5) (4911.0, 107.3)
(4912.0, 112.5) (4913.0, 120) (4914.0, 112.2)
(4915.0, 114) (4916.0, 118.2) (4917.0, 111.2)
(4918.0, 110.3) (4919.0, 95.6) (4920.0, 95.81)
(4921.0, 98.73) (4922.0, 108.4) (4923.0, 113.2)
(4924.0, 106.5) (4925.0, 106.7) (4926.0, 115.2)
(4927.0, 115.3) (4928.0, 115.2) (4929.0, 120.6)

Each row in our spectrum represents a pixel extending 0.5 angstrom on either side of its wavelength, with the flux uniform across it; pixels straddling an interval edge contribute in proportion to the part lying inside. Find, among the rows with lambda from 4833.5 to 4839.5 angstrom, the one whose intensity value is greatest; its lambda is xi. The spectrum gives 4836.0 angstrom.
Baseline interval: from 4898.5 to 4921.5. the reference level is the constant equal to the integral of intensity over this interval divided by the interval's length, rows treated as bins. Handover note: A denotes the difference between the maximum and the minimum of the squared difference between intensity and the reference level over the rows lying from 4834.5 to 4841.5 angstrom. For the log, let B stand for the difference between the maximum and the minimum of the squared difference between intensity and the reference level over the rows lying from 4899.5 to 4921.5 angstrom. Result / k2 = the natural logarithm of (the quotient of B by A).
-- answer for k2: 3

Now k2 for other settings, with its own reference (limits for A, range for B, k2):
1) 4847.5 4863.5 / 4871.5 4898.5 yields -2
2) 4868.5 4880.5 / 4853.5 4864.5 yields 2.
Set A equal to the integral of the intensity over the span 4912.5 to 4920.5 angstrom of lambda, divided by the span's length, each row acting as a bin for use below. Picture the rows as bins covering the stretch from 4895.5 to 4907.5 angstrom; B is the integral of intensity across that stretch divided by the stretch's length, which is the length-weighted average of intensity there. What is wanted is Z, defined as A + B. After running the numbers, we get 227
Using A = 110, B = 117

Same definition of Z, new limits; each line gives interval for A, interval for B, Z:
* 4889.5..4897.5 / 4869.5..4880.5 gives 221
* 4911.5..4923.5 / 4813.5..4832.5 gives 227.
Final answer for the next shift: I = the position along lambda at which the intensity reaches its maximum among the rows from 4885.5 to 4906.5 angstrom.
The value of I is 4898.0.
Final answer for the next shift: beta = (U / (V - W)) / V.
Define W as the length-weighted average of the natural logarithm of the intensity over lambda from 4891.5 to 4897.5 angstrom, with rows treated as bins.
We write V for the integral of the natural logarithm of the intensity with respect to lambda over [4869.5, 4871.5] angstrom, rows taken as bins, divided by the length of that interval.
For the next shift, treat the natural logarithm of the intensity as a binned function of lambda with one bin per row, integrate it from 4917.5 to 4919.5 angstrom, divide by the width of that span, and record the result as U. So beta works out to -8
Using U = 4.63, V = 4.639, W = 4.76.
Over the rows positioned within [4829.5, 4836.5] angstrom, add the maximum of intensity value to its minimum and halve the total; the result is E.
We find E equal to 117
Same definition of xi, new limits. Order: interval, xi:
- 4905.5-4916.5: 4906.0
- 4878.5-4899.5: 4898.0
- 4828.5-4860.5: 4850.0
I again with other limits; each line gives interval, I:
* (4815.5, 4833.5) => 4827.0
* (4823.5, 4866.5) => 4827.0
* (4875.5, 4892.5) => 4880.0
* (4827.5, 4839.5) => 4828.0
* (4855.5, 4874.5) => 4869.0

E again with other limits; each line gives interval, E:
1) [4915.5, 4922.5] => 107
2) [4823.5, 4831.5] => 117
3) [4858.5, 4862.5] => 81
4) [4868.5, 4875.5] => 104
